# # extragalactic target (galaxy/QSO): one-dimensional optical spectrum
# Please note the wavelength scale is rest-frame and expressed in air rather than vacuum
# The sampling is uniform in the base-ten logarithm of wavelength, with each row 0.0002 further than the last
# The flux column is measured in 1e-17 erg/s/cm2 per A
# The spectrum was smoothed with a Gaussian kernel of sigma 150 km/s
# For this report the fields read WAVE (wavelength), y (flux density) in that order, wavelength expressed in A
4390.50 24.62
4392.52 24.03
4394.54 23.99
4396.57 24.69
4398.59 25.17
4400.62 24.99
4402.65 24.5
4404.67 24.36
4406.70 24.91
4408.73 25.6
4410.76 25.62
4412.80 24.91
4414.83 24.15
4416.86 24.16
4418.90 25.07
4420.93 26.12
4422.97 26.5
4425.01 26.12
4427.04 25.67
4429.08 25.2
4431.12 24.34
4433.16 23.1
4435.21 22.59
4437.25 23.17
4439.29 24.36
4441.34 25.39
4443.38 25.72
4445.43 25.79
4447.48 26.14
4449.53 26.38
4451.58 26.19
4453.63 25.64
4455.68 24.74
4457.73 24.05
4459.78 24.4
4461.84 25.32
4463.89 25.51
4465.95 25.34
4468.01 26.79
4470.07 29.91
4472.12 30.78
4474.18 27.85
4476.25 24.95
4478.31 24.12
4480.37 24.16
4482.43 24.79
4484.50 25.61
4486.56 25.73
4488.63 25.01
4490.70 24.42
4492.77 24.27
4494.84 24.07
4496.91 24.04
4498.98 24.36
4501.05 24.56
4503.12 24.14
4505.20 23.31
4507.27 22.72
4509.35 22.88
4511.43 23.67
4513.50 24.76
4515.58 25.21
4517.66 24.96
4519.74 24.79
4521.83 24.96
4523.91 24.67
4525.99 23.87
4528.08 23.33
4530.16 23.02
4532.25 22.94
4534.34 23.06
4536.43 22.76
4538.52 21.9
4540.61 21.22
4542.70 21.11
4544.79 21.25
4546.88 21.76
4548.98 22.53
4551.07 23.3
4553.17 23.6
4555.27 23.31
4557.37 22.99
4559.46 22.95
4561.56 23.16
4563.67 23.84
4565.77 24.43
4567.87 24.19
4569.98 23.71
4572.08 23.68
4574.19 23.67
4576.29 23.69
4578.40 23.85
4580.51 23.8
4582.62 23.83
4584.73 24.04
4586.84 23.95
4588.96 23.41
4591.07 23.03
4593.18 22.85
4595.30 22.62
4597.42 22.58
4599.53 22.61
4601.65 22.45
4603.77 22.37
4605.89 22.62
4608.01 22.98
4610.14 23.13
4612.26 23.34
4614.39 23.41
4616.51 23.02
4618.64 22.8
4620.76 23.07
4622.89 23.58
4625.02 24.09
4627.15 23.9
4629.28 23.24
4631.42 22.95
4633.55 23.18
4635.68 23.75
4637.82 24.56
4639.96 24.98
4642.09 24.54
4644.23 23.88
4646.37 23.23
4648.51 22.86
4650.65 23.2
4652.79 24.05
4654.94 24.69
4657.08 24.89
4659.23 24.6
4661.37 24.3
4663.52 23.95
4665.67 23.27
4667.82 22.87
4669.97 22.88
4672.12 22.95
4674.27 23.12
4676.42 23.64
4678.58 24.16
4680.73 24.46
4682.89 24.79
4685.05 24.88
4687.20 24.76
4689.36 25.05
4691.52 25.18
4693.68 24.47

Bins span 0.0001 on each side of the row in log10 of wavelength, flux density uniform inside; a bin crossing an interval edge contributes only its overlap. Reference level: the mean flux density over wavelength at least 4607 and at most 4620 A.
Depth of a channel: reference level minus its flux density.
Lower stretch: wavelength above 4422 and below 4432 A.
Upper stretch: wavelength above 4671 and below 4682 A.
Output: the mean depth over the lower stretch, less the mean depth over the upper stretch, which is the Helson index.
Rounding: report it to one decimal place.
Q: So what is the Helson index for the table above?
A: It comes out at -1.9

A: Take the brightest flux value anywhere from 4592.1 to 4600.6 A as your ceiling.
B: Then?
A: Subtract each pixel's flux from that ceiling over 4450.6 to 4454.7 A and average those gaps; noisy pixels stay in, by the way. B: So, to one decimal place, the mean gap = -3.1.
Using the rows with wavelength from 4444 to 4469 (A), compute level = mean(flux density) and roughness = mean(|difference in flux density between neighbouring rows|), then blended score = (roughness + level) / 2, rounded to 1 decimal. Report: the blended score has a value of 13.0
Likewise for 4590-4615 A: 11.5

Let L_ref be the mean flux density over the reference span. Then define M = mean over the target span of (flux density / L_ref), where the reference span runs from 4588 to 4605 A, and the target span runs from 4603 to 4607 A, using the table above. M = 0.99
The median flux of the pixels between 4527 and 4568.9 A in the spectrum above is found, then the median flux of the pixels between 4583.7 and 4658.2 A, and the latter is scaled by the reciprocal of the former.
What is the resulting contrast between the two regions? 1.01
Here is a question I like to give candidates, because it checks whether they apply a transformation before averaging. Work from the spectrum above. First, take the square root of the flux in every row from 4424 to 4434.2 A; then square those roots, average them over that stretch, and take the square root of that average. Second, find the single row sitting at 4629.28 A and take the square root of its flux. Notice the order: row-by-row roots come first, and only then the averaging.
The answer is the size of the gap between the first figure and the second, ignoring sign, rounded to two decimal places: 0.17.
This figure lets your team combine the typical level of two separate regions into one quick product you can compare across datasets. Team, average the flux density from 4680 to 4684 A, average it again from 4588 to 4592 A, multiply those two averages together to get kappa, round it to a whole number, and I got 572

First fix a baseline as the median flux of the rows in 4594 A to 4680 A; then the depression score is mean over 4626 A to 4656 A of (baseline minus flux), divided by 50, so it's -0.011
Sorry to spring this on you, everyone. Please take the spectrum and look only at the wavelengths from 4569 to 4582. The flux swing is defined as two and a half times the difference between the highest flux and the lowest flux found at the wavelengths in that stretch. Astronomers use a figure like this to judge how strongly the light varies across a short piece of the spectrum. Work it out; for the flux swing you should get 0.45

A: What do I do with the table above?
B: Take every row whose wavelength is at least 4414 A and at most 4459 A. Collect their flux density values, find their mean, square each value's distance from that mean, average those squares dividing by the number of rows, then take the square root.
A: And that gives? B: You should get 1.1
